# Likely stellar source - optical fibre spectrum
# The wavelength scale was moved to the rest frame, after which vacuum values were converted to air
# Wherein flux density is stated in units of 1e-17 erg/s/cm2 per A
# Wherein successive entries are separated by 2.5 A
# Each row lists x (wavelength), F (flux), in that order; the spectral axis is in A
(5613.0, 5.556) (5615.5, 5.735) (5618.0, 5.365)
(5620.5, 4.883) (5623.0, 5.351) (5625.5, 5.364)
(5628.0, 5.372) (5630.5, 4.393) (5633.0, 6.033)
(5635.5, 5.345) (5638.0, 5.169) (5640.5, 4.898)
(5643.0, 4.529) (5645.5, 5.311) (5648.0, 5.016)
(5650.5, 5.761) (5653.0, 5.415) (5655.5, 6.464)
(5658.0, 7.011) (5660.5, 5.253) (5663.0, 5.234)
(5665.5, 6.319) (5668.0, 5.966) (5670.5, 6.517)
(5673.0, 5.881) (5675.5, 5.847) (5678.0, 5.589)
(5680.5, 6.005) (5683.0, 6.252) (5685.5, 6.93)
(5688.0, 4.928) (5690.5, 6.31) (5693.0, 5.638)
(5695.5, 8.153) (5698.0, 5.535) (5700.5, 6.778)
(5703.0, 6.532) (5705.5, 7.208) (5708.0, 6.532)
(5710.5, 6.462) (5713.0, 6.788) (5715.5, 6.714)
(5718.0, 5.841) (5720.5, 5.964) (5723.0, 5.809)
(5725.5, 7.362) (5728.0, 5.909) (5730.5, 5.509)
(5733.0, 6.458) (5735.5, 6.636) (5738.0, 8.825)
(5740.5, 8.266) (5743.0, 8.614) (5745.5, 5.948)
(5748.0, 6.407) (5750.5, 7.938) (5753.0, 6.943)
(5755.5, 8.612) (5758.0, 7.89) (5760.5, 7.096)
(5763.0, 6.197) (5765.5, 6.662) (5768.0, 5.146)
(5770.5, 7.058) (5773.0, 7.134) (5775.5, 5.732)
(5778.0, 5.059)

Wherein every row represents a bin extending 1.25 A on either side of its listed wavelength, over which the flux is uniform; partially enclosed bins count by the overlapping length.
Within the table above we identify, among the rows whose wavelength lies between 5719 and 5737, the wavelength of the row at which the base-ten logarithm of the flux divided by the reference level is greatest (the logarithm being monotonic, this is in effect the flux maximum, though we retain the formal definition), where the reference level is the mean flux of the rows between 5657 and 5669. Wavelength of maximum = 5725.5 A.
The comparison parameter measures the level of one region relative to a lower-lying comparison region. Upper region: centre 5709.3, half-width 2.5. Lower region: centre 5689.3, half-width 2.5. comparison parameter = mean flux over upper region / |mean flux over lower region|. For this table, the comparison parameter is 1.16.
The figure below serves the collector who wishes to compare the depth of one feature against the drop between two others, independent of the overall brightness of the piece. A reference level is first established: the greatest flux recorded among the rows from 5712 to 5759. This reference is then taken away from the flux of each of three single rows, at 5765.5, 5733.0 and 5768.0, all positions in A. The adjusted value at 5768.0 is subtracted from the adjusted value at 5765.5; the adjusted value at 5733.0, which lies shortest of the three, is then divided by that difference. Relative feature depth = -1.6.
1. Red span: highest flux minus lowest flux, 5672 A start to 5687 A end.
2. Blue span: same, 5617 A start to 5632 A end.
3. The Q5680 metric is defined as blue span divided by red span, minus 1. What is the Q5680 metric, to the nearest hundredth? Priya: -0.27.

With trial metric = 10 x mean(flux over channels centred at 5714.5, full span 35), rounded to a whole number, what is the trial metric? 64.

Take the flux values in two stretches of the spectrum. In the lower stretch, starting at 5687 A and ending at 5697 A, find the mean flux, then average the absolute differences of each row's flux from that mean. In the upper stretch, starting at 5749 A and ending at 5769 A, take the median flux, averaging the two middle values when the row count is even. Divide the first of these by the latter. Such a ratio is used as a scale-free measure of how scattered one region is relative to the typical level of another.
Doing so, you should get 0.14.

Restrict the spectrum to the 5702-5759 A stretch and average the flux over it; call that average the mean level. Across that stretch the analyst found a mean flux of 6.9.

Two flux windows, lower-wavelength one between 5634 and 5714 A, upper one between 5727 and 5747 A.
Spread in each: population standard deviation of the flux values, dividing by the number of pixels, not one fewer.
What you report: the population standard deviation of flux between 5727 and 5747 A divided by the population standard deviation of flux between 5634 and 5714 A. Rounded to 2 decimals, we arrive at 1.58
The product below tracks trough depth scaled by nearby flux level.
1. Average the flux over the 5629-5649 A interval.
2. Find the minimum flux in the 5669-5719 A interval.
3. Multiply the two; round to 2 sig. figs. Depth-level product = 25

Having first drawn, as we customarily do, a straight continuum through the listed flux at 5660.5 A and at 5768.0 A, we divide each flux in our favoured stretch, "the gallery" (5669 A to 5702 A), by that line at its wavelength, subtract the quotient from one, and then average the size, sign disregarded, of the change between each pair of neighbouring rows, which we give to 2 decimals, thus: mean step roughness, 0.20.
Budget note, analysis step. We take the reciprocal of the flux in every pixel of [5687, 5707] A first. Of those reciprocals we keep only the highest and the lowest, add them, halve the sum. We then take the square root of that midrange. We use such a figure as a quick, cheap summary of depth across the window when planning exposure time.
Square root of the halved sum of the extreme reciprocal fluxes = 0.403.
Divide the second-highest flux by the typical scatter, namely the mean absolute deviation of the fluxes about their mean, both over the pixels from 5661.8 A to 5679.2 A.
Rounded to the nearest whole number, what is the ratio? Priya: 20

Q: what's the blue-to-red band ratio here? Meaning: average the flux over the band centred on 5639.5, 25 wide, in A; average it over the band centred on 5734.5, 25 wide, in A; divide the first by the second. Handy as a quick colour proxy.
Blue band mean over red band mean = 0.75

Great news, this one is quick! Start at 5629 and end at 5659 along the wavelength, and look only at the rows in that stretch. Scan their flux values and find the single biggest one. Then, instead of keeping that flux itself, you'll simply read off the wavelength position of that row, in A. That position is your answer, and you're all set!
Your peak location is 5658.0 A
